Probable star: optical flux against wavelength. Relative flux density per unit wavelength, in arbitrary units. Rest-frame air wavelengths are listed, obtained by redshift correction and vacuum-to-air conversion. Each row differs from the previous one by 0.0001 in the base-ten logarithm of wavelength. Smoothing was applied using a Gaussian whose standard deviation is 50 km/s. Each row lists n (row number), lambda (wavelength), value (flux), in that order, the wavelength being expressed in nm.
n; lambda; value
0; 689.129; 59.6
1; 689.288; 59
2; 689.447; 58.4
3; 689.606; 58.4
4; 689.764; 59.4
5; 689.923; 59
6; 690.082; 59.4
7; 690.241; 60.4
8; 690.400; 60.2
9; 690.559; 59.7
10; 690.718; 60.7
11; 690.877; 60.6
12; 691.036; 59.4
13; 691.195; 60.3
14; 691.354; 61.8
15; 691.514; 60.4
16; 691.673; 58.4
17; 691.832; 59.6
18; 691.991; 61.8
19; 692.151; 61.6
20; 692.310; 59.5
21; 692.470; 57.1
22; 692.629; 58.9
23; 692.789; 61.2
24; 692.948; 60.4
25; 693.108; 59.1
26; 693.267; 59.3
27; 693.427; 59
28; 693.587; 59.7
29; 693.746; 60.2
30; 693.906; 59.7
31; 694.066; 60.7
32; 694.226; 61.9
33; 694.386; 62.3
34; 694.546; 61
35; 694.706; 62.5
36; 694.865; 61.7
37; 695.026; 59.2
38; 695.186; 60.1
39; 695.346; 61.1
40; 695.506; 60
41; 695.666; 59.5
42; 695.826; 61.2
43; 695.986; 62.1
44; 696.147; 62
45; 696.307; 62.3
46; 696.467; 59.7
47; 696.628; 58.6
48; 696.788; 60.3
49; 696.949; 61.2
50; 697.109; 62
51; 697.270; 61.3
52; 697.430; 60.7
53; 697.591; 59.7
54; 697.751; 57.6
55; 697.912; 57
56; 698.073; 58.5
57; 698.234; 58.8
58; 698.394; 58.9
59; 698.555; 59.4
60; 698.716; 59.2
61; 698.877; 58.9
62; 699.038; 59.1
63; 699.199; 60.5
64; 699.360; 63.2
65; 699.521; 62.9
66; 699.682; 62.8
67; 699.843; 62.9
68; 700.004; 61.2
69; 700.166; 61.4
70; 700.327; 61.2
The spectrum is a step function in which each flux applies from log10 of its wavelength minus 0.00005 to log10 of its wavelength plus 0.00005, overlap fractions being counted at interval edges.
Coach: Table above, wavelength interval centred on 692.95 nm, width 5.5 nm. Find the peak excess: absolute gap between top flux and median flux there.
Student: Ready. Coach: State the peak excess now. 2.3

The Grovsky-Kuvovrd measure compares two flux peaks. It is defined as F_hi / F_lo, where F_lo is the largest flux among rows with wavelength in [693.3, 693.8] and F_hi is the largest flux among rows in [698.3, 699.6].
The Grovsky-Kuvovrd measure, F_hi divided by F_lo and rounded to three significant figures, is 1.05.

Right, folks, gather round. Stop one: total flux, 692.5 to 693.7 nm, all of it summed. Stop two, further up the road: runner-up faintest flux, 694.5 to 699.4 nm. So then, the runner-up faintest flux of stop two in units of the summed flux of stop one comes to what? 0.138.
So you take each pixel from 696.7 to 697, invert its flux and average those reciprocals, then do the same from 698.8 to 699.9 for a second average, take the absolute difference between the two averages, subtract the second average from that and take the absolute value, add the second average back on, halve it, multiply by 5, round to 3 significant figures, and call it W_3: 0.0810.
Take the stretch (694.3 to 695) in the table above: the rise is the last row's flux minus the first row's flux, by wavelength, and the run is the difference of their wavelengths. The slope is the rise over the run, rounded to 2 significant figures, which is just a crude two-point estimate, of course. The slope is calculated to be -1.3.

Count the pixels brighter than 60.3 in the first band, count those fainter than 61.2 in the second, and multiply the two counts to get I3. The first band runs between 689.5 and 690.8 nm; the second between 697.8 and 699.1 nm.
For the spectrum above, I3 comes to 16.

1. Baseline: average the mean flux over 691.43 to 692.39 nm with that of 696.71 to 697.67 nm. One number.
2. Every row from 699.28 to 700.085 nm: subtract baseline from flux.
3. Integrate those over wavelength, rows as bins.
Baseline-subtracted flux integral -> 1.7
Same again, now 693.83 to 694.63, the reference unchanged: 0.5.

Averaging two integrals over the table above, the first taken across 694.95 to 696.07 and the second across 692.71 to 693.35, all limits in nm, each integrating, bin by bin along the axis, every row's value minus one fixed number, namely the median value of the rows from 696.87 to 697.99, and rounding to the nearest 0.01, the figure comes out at -0.36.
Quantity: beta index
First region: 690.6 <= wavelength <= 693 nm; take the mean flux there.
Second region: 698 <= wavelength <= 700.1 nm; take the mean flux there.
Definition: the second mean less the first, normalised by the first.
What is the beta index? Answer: 0.006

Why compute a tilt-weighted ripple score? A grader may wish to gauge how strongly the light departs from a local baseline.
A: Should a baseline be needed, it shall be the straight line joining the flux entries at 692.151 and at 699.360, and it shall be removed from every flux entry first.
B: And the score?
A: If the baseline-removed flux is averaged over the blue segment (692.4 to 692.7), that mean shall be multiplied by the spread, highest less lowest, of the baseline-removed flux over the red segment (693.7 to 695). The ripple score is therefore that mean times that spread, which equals -9.7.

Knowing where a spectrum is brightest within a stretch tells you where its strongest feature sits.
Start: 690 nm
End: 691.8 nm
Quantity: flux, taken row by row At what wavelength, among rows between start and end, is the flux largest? 691.354 nm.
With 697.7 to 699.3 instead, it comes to 699.199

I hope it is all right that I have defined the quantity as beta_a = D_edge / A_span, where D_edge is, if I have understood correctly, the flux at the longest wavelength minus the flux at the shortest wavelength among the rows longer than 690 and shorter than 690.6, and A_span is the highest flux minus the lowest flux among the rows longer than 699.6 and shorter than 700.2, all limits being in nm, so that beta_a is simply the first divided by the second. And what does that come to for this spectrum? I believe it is 0.2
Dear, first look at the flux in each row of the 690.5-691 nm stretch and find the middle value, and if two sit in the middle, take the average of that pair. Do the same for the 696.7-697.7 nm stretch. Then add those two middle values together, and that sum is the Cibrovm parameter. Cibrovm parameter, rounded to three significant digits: 122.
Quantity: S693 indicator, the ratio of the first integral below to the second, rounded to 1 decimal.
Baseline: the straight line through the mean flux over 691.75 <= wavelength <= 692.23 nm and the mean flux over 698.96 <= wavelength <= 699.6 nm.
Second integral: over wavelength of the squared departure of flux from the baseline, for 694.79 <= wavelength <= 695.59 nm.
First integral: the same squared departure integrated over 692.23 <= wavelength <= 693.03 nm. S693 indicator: 3.3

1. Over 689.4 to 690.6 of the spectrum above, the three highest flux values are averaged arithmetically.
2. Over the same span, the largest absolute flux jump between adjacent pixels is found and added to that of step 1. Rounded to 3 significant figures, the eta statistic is 61.1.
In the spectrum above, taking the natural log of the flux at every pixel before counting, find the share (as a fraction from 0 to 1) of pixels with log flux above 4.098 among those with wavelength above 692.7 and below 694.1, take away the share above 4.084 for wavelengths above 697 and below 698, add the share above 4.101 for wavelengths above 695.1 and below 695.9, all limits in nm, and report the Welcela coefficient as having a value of 0.07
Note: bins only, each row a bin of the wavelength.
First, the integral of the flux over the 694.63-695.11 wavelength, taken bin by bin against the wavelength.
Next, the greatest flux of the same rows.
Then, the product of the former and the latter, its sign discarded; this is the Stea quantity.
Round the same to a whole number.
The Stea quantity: 1834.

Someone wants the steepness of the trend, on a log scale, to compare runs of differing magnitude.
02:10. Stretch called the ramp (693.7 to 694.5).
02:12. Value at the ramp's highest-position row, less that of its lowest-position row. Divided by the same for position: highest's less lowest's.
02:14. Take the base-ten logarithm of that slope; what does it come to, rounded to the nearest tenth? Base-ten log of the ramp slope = 0.5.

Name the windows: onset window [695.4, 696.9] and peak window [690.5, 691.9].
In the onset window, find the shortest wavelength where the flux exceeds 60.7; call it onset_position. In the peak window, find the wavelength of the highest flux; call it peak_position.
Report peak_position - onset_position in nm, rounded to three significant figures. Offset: -4.47 nm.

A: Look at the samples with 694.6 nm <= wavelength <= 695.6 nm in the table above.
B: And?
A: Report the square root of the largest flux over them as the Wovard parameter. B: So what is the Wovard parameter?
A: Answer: 7.91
